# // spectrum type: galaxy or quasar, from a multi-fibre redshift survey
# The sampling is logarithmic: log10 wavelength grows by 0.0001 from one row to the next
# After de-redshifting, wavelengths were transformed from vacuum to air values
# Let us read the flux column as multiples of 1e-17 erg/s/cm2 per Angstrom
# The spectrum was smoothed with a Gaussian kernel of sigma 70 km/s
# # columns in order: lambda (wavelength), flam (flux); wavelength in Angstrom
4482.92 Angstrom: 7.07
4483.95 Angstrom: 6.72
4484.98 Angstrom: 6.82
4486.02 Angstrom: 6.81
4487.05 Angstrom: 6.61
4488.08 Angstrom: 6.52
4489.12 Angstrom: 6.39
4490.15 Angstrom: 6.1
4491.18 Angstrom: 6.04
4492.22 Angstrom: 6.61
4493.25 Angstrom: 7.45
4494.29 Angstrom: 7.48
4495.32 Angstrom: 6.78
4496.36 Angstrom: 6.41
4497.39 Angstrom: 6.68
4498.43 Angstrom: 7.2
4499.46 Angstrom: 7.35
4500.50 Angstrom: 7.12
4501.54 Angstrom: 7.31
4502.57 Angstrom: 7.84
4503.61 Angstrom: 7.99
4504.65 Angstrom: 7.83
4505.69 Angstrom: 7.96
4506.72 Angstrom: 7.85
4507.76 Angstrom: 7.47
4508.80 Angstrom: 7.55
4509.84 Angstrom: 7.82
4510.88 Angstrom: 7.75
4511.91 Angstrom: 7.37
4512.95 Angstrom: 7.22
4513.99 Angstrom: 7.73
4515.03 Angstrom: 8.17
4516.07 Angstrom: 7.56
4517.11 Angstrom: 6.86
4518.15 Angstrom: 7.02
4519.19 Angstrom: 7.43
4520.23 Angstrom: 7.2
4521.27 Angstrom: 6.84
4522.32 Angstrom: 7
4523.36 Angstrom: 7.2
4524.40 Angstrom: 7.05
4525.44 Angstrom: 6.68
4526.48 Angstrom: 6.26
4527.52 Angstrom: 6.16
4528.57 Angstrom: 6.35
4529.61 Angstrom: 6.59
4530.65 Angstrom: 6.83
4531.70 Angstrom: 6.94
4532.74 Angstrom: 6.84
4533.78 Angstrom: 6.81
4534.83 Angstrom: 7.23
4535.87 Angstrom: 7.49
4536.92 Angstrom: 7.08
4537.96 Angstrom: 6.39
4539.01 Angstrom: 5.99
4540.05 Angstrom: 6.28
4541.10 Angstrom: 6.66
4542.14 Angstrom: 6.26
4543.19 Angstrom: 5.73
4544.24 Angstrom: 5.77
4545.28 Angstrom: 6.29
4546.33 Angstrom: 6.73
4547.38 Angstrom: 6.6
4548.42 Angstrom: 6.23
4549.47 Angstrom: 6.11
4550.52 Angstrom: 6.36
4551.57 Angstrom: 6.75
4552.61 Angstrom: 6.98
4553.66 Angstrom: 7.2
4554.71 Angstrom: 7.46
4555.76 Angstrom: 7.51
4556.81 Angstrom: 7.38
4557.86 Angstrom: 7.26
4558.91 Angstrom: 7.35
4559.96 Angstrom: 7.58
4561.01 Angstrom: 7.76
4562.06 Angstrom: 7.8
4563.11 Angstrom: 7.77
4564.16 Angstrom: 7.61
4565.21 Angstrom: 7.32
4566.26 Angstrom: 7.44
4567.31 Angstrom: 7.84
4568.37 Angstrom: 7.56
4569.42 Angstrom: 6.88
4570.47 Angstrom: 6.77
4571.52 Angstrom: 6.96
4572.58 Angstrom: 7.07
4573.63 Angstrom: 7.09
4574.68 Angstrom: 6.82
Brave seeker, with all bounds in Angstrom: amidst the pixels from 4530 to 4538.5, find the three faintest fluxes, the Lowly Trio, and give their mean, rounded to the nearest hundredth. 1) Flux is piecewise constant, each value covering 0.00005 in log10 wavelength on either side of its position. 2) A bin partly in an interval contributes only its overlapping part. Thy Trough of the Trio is 6.68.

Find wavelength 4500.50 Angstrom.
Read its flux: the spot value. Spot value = 7.12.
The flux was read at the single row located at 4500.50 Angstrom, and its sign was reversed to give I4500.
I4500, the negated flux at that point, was -7.1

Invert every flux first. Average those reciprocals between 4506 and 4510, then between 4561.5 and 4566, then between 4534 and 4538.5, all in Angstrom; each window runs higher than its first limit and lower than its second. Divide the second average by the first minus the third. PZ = -11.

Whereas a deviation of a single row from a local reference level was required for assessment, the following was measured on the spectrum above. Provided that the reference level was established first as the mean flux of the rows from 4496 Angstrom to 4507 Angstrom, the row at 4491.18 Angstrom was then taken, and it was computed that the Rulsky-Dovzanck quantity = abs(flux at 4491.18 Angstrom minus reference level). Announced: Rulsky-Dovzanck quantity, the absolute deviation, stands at 1.4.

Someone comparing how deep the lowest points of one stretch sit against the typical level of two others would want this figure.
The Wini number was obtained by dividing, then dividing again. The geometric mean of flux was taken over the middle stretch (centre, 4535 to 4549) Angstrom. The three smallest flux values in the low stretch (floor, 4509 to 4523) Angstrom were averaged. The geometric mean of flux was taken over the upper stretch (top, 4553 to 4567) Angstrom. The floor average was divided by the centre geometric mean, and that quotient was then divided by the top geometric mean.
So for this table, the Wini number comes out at 0.144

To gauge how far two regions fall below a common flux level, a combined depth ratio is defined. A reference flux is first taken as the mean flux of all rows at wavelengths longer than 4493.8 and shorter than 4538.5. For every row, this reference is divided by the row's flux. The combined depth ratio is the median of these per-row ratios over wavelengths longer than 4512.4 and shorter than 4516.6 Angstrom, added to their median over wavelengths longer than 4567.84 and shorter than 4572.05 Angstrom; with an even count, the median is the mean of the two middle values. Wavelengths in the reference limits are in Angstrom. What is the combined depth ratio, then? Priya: 1.98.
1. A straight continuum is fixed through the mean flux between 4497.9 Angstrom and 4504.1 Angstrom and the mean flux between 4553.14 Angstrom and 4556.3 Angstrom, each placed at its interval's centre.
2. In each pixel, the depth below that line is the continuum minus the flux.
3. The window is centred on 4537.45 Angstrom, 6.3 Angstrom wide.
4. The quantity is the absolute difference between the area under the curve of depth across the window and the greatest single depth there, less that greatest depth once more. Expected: 1.4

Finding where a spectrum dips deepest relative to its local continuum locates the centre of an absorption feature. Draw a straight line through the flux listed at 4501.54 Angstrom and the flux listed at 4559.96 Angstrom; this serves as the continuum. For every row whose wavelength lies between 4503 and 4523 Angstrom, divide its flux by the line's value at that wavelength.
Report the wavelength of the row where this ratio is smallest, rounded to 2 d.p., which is 4521.27 Angstrom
